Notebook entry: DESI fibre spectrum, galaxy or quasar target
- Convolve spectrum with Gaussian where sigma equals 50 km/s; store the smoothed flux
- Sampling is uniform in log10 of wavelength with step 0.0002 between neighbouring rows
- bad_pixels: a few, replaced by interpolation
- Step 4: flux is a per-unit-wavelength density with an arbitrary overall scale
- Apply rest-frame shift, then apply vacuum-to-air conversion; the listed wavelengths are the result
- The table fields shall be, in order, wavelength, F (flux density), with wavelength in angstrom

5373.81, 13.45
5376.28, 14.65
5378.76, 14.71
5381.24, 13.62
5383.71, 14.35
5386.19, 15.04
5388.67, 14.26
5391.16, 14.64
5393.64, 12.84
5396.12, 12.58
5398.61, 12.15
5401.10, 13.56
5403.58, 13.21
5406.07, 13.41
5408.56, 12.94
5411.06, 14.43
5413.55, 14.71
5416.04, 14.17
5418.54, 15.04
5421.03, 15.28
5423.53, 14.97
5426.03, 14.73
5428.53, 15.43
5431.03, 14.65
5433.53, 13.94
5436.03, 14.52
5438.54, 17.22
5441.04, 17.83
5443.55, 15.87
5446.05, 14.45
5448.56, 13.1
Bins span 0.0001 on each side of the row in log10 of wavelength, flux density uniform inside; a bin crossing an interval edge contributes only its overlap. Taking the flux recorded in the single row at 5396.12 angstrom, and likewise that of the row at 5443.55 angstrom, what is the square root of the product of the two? 14.1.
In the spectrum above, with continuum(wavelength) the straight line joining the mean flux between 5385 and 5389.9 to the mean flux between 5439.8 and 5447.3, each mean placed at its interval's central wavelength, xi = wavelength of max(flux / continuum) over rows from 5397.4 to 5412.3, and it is 5411.06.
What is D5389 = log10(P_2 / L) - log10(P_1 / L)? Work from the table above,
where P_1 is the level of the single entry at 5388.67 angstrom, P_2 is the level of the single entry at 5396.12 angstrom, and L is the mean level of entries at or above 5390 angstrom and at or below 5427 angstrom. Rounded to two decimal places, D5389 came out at -0.05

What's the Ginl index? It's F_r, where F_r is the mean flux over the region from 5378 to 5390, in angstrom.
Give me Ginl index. 14.4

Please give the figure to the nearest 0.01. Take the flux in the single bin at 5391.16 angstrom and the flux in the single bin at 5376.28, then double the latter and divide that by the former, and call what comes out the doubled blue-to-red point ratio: 2.00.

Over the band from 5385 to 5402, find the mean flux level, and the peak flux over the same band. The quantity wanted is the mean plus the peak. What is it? 28.6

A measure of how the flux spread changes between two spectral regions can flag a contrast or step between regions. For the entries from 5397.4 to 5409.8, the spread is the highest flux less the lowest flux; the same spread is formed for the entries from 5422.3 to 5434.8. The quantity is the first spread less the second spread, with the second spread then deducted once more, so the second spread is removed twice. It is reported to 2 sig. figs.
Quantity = -1.6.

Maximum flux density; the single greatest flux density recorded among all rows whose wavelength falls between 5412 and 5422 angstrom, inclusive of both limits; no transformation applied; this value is 15.28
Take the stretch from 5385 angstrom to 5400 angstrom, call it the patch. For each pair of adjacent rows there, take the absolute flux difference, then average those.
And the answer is 0.73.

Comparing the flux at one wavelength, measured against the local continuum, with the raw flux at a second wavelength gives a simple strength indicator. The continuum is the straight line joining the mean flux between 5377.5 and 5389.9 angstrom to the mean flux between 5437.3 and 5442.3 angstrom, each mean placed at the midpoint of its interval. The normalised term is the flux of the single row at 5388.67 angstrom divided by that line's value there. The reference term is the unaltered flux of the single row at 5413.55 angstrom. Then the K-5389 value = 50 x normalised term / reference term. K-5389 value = 3.3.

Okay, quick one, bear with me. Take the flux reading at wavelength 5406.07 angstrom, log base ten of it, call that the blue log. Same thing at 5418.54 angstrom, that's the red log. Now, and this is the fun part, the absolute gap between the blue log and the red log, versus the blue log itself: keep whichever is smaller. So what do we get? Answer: 0.05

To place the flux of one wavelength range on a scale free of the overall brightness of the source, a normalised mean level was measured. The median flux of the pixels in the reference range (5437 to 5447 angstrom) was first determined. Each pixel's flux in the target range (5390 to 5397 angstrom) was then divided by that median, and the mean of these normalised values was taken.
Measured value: 0.81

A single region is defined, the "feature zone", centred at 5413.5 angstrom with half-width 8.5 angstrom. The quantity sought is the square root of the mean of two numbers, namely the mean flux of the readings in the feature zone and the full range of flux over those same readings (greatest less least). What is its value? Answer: 2.88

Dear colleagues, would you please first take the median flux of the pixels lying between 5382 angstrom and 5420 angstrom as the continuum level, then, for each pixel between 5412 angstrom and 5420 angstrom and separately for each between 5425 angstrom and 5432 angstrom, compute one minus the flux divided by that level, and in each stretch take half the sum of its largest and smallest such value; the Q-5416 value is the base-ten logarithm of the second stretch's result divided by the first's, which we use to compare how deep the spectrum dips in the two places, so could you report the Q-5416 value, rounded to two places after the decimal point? 0.30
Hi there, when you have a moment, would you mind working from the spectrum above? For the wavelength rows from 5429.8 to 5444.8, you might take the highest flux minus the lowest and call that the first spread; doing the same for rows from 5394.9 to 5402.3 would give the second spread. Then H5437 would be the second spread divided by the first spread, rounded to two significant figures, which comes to 0.36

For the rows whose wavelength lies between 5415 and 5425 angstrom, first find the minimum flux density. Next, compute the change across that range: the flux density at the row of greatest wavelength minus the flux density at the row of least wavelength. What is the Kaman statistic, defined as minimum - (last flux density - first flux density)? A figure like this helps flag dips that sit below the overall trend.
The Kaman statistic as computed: 13.4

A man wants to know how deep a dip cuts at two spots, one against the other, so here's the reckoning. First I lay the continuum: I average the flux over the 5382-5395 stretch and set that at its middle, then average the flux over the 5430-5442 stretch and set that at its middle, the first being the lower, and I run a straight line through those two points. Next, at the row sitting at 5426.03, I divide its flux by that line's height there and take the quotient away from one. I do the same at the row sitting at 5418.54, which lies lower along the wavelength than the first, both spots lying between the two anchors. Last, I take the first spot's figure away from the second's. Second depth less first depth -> -0.035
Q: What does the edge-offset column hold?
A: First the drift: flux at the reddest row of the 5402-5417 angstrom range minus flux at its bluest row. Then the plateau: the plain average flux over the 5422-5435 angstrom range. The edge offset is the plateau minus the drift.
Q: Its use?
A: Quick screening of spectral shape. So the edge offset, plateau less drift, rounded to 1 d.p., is 13.8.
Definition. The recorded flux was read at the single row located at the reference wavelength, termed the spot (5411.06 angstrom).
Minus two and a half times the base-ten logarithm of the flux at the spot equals -2.90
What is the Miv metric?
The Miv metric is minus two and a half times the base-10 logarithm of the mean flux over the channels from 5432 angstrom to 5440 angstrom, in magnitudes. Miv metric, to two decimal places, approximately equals -2.96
